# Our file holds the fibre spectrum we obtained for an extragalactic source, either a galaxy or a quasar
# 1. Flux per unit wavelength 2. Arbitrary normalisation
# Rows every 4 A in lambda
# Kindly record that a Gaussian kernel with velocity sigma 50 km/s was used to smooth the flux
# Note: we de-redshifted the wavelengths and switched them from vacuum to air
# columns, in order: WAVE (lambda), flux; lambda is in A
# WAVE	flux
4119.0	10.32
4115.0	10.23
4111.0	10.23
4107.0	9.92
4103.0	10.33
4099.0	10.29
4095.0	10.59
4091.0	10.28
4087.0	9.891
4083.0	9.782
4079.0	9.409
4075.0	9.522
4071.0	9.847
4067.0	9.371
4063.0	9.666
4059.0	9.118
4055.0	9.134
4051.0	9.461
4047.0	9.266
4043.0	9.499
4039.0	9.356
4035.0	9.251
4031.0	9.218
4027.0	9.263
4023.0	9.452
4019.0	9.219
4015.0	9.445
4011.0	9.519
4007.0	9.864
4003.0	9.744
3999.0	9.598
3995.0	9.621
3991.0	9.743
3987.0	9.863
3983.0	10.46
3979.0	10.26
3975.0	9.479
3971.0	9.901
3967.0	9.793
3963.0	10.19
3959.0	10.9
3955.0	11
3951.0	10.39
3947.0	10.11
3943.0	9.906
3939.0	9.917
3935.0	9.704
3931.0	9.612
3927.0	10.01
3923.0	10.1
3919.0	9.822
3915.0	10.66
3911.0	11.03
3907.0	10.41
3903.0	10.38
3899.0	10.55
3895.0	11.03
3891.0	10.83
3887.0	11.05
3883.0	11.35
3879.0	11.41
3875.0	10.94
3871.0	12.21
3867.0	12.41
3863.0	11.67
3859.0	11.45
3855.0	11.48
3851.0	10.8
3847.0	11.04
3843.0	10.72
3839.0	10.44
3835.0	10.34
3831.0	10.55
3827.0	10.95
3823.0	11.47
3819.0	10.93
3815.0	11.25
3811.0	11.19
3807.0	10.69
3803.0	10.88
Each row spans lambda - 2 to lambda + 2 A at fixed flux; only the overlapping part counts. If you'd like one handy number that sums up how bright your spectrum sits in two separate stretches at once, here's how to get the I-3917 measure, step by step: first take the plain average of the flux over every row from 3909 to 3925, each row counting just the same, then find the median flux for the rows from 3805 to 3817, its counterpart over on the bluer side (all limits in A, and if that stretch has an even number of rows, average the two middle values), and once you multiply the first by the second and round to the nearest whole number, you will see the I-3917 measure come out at 116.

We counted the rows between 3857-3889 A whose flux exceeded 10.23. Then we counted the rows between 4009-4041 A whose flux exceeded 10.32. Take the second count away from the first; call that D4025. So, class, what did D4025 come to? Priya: 8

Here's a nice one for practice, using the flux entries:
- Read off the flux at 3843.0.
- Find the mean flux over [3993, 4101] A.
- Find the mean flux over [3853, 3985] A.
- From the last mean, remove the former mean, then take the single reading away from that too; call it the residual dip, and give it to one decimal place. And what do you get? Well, -9.7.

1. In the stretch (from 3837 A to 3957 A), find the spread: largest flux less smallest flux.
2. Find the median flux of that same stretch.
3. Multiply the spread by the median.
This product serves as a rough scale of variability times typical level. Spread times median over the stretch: 30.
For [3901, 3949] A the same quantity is 14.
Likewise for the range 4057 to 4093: 11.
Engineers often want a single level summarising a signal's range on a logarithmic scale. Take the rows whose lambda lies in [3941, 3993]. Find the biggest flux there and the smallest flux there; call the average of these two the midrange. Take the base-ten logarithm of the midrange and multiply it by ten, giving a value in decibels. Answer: 10.1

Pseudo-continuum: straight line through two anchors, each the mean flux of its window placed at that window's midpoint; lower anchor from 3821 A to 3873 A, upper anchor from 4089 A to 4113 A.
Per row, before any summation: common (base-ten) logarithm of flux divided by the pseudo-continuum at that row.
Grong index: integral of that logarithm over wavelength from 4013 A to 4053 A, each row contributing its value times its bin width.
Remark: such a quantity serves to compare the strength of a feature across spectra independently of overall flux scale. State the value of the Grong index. -2.1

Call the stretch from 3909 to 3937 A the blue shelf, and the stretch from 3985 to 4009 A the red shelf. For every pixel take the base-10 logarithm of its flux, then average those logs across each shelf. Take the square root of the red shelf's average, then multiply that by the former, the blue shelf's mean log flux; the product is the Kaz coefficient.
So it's 1.00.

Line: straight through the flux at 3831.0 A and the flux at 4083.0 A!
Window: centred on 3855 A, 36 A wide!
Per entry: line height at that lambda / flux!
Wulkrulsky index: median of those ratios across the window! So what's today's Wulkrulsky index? 0.91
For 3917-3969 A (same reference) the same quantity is 1.02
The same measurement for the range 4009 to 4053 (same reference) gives 1.06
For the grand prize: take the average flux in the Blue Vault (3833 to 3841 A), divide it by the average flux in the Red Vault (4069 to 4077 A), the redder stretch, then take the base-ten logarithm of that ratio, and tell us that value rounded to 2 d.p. 0.03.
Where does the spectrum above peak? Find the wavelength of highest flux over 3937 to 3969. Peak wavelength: 3955.0 A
